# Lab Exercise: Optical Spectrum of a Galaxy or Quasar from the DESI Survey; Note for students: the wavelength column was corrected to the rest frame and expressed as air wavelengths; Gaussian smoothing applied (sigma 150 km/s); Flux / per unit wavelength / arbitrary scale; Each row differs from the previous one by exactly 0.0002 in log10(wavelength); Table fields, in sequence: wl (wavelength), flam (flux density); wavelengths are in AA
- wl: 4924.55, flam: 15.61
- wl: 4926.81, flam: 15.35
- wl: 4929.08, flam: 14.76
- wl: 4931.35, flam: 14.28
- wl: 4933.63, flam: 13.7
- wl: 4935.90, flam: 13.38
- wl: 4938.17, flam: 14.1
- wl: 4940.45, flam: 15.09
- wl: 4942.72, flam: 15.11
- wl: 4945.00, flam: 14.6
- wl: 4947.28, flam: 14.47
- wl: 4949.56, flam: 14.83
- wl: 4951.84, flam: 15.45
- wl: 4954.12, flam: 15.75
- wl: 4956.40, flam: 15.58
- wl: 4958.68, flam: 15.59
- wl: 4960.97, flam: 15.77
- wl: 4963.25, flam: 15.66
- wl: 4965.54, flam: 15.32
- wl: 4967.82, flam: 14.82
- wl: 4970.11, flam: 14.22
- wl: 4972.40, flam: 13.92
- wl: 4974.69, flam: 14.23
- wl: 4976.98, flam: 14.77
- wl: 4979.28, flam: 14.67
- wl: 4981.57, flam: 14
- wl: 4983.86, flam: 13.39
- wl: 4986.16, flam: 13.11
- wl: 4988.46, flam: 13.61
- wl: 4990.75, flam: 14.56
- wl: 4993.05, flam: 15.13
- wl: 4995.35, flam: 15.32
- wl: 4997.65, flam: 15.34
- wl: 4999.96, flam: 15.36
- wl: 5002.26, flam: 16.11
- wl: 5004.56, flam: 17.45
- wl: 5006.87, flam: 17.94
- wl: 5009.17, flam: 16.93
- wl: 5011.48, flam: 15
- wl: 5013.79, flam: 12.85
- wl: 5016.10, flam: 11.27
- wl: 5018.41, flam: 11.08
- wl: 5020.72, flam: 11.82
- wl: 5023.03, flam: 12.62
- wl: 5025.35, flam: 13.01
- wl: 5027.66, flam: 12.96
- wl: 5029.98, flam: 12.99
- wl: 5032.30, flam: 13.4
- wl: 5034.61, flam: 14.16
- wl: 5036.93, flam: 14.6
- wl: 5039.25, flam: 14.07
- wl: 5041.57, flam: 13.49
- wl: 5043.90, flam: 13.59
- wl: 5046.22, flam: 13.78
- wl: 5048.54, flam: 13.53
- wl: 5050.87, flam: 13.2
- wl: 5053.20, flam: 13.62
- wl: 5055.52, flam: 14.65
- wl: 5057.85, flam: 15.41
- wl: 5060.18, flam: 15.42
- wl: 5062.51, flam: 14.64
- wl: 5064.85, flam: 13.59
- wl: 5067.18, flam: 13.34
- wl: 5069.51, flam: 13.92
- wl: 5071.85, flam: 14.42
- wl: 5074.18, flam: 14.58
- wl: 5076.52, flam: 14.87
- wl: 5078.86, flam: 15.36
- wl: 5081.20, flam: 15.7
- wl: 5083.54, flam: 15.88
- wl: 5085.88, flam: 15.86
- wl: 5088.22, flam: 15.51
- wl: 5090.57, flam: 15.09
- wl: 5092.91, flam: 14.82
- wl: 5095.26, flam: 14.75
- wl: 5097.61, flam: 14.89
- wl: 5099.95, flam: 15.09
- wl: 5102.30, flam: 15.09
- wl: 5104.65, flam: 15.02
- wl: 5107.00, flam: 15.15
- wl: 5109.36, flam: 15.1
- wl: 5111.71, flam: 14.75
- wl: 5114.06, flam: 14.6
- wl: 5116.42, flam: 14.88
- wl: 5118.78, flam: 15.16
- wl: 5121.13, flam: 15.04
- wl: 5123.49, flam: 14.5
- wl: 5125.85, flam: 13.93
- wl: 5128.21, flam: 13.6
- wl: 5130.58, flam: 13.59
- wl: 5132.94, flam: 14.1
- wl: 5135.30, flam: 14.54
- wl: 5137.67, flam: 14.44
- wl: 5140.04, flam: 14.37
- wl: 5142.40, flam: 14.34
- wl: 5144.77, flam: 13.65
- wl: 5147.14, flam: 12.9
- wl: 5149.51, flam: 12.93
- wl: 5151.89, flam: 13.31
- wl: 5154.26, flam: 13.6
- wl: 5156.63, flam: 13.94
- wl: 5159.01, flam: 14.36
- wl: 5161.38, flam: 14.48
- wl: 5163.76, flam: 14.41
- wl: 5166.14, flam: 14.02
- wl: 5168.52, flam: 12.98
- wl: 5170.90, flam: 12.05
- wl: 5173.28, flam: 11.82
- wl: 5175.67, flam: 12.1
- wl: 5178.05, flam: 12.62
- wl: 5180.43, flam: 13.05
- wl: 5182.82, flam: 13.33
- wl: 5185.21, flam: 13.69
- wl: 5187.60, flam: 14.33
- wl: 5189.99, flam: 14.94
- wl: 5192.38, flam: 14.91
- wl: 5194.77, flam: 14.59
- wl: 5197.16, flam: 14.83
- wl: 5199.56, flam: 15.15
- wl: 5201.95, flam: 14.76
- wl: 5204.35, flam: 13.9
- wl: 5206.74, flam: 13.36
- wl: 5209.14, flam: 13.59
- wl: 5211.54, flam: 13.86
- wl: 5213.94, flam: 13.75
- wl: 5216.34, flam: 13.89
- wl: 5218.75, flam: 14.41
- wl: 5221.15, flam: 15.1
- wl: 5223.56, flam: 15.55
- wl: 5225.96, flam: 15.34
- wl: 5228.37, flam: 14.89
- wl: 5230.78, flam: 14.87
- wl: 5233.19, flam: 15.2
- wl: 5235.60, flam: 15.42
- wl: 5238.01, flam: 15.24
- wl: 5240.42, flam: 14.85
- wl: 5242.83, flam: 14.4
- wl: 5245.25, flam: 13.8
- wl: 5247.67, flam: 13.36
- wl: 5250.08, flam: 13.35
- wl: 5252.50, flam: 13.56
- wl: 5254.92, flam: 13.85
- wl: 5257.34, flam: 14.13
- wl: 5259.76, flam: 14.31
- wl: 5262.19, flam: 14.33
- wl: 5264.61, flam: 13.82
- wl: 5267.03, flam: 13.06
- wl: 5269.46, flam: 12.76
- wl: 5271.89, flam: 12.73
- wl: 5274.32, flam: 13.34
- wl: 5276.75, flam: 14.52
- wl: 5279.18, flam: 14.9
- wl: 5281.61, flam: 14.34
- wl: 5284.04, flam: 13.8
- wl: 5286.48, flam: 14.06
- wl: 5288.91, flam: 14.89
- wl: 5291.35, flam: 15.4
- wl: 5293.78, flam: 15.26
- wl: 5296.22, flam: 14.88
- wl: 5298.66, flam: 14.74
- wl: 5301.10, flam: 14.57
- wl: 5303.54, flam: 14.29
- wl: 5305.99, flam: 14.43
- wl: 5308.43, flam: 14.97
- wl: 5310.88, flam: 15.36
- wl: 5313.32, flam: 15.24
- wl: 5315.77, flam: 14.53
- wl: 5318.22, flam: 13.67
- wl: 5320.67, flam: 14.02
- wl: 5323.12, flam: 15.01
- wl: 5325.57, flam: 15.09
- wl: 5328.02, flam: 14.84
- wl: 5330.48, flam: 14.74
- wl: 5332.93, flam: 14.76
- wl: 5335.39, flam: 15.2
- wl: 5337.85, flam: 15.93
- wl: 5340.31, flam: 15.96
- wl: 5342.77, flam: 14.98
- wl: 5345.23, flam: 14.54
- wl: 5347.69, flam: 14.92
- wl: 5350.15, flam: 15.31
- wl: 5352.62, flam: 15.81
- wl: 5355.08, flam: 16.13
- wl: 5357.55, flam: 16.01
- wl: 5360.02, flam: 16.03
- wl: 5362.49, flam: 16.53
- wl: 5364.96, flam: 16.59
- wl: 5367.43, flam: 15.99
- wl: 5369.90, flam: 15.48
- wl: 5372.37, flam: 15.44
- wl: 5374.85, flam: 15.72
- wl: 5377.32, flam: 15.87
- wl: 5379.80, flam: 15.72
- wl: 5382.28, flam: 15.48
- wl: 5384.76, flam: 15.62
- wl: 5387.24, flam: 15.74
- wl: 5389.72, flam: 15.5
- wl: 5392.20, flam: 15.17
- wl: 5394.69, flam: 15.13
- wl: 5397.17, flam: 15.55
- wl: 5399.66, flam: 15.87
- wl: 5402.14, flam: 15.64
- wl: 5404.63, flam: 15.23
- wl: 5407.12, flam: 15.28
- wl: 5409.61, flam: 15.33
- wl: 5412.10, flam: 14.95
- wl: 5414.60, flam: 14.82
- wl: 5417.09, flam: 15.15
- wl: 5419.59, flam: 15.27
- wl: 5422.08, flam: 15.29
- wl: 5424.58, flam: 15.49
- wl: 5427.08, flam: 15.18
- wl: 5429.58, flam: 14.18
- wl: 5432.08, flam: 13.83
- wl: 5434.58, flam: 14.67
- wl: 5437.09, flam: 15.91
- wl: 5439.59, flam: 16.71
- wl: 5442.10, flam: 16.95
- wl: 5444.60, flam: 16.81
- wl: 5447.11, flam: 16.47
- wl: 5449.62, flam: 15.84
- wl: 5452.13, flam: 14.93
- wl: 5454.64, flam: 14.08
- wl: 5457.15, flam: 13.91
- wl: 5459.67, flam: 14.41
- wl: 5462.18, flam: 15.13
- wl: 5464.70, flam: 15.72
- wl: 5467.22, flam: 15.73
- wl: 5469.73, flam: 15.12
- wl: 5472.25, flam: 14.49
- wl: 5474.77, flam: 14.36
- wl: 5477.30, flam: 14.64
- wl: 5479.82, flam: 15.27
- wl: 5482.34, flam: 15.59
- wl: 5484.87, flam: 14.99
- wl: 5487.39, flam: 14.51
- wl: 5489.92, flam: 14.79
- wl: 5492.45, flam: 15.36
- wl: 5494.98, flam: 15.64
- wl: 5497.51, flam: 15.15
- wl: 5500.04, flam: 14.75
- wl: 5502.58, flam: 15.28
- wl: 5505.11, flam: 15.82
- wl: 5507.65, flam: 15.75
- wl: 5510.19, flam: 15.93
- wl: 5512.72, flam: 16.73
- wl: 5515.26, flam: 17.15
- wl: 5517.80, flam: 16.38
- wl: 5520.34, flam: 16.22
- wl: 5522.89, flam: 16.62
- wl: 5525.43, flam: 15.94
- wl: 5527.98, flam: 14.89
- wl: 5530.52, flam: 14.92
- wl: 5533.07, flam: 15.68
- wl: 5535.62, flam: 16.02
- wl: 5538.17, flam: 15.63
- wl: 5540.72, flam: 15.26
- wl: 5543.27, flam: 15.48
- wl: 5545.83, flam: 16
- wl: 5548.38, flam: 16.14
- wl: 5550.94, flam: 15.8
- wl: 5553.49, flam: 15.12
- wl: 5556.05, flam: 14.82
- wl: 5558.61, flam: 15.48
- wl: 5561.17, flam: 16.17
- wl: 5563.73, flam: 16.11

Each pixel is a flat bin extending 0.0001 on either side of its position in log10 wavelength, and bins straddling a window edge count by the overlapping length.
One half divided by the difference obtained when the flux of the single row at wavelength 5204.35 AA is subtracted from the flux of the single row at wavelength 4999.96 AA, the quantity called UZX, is 0.34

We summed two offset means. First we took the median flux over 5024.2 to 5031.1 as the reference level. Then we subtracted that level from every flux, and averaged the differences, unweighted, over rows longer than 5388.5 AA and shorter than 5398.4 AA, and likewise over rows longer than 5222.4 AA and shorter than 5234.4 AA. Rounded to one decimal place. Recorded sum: 4.5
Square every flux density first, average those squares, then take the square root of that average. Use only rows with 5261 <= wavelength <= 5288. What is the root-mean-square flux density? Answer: 13.8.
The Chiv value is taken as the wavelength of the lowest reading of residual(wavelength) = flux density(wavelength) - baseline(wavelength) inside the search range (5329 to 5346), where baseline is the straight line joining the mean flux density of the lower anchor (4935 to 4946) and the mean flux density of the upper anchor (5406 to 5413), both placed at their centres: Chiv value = 5345.23 AA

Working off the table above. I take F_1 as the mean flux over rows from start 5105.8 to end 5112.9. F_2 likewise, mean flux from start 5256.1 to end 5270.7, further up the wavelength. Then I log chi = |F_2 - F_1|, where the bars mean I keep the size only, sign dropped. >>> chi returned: 1.3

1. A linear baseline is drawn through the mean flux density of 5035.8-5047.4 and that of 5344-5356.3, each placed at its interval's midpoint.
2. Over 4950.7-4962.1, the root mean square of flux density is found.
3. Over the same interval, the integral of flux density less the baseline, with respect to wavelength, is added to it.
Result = 40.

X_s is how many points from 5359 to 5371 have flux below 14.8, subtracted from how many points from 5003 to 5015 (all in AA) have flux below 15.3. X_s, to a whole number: 2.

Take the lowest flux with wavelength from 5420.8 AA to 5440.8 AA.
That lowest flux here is 13.83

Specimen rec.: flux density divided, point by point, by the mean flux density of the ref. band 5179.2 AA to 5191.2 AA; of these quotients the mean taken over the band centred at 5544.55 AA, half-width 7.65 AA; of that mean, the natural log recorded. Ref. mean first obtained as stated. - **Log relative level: 0.13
